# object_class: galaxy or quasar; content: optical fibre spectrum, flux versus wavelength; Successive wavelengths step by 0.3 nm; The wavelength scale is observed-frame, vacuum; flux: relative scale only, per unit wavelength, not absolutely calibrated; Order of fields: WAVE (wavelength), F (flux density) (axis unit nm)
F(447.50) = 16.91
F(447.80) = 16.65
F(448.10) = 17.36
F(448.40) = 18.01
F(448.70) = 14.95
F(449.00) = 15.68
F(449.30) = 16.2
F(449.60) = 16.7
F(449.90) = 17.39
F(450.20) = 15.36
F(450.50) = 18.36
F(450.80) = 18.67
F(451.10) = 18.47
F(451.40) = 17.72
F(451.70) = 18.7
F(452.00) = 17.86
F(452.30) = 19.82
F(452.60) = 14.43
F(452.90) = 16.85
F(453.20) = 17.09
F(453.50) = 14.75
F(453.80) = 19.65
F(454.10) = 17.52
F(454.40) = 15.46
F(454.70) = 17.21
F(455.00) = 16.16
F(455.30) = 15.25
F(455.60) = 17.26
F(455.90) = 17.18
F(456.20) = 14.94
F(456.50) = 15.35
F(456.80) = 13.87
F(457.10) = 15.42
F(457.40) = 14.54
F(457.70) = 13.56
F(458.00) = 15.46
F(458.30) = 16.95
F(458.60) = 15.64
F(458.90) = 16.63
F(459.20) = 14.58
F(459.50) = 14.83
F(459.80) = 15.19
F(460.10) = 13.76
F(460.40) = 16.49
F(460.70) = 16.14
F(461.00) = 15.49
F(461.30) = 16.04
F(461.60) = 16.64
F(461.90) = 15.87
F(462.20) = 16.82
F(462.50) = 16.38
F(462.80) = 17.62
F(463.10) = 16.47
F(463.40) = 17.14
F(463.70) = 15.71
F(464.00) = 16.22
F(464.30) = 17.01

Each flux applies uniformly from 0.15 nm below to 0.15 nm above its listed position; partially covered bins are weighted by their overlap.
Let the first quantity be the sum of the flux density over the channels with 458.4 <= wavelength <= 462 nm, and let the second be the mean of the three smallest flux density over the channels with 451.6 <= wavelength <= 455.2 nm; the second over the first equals 0.0794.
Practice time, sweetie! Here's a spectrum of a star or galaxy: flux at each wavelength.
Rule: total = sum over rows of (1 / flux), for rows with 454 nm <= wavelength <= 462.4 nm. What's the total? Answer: 1.79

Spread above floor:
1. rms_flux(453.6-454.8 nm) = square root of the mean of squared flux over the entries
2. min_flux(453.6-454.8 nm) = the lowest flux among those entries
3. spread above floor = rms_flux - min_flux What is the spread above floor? 2.1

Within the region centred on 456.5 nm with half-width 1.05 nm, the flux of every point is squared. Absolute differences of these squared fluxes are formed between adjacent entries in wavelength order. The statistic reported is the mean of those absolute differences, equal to 33.7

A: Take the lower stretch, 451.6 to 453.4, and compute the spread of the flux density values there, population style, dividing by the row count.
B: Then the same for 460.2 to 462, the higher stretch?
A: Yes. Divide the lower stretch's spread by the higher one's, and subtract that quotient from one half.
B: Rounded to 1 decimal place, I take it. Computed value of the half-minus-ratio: -3.9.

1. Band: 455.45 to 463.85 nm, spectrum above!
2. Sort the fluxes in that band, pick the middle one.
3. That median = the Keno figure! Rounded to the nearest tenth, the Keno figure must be 15.8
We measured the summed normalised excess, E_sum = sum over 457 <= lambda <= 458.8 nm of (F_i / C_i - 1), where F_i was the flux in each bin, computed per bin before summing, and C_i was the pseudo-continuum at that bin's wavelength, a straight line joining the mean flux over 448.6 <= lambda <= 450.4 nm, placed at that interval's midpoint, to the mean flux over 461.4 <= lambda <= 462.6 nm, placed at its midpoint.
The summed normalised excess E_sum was -0.4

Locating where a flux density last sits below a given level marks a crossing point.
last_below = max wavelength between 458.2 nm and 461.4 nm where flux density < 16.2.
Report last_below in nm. 461.30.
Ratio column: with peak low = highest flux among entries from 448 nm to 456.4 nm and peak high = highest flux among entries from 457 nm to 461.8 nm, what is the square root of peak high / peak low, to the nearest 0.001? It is 0.925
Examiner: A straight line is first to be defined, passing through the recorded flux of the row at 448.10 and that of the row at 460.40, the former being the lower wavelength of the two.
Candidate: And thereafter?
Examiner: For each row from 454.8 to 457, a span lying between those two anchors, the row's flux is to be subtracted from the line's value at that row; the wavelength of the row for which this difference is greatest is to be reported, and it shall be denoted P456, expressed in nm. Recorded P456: 456.80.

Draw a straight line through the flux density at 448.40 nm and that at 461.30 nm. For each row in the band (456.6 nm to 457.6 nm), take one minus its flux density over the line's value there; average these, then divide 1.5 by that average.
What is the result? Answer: 12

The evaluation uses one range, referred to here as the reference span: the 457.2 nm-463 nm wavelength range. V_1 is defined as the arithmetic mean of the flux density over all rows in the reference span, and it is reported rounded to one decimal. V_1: 15.7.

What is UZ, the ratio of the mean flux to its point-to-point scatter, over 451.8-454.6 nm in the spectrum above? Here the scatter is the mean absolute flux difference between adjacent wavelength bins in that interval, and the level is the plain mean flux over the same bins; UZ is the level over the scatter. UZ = 6.4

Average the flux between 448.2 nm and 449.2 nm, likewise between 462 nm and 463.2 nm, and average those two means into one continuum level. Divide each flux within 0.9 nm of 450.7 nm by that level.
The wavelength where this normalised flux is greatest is 450.80 nm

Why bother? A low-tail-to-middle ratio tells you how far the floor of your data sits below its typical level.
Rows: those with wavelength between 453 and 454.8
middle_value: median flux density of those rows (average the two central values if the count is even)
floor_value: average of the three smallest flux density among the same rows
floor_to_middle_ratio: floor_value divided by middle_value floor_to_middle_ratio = 0.919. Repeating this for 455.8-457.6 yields 0.954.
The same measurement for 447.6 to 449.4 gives 0.950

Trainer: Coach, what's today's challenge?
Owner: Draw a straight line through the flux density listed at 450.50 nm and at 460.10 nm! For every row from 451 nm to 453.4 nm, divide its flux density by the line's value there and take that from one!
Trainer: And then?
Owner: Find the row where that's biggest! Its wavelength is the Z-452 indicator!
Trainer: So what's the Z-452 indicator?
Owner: 452.60 nm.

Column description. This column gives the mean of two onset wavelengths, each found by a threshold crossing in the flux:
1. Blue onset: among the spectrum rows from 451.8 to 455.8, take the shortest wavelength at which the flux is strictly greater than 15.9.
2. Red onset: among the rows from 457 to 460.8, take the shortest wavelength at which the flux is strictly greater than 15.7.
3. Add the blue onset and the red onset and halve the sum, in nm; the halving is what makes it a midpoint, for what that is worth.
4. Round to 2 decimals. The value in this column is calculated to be 455.15 nm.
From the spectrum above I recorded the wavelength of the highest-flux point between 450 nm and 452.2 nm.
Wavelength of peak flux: 451.70 nm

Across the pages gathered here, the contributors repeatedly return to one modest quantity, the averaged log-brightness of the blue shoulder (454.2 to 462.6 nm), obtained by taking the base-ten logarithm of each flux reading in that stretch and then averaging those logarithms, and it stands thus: 1.19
